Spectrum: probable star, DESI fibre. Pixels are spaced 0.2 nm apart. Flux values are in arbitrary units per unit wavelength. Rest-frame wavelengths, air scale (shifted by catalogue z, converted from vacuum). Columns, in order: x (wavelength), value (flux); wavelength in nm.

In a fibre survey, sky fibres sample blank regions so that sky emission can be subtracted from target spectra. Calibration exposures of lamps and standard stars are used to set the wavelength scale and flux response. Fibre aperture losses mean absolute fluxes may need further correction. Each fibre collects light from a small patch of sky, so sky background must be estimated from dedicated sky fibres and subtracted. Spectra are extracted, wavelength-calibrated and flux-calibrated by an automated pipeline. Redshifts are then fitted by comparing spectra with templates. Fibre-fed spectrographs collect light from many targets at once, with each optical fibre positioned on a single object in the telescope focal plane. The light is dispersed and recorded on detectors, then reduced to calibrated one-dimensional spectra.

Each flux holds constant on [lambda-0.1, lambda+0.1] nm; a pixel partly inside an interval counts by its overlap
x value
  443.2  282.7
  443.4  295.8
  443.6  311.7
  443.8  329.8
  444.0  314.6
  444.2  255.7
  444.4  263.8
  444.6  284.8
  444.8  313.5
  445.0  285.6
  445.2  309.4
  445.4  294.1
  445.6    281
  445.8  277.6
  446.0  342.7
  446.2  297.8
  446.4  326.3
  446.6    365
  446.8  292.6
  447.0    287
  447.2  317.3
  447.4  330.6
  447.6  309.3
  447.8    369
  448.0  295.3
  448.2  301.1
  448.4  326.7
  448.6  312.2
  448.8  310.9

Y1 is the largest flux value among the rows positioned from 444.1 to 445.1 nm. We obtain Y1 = 313.5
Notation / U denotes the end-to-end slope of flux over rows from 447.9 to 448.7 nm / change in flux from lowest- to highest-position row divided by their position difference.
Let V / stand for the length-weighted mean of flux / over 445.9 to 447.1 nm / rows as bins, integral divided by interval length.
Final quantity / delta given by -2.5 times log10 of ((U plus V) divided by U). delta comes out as -2.7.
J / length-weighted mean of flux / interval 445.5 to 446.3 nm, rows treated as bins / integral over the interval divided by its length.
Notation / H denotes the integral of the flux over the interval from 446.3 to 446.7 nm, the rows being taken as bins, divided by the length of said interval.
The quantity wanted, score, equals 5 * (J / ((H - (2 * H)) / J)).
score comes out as -1300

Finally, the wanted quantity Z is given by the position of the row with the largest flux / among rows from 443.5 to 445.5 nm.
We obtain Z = 443.8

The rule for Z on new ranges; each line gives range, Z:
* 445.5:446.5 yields 446.0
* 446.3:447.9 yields 447.8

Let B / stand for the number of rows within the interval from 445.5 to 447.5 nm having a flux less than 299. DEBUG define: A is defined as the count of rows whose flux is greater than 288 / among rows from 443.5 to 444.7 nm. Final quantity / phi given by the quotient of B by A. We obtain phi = 1.67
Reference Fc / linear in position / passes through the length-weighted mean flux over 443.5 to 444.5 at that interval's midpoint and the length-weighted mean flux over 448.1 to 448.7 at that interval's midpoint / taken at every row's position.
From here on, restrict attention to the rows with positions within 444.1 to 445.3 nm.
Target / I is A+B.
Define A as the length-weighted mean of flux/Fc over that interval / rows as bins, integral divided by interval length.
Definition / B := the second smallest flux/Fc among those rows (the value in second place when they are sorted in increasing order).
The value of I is 1.85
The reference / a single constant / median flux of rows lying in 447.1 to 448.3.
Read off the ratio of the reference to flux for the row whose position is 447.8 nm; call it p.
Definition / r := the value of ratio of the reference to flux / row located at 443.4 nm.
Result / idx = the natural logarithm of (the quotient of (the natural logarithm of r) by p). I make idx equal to -2.7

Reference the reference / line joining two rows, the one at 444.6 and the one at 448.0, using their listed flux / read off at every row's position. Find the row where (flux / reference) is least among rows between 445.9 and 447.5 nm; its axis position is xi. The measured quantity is 447.0 nm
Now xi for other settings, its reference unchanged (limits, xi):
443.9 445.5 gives 444.2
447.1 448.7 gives 448.0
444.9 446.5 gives 445.8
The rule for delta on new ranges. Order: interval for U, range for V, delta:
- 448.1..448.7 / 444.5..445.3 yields -2.7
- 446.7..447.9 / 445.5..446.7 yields -1.8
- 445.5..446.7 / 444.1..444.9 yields -1.6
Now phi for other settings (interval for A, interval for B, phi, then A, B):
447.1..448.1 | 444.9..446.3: 1.00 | 5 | 5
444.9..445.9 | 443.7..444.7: 1.50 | 2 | 3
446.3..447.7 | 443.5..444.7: 0.50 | 6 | 3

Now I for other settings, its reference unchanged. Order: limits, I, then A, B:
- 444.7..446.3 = 1.93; 1.00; 0.93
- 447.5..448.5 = 1.99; 1.03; 0.96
